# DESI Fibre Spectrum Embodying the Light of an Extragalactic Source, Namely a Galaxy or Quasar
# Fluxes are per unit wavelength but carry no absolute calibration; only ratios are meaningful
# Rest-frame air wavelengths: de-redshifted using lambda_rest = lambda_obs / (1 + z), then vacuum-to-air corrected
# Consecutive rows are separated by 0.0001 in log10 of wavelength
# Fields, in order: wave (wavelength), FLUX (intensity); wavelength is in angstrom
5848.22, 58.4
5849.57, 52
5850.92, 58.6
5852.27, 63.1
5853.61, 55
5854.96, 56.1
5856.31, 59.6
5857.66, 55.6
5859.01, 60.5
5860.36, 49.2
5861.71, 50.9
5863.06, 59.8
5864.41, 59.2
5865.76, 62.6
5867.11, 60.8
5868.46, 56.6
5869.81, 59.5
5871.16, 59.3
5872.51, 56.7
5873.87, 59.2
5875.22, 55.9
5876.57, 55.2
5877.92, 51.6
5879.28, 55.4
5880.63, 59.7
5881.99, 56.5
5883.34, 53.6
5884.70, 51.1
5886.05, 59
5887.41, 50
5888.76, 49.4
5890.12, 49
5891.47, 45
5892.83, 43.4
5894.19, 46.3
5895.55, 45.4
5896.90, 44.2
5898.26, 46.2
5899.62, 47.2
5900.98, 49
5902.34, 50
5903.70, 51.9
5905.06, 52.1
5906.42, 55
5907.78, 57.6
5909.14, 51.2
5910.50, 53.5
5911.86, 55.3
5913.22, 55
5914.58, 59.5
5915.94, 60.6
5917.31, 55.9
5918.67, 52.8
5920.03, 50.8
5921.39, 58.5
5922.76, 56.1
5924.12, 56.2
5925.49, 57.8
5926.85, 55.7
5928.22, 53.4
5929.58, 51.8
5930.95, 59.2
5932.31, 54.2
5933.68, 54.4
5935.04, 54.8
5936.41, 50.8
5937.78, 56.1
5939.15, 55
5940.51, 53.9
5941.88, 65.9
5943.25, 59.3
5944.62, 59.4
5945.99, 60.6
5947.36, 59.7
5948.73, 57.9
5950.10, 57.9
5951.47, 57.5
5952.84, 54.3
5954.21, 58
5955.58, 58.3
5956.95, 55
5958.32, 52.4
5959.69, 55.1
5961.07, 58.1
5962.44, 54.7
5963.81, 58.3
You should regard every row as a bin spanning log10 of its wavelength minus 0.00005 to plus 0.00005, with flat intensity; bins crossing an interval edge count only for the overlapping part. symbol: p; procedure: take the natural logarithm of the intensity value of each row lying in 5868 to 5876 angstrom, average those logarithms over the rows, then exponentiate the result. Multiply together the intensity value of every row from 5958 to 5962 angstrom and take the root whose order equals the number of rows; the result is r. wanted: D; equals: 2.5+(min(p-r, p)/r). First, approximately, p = 57.8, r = 55.2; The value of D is 2.55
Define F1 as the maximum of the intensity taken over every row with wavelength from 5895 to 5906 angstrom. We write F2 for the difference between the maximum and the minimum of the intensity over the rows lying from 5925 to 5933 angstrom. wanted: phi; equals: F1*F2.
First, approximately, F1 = 52.1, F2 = 7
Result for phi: 386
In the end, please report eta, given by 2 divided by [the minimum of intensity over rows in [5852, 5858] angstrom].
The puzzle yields 0.0364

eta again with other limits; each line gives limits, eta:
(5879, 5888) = 0.0400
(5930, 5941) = 0.0394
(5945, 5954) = 0.0368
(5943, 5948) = 0.0337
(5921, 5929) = 0.0375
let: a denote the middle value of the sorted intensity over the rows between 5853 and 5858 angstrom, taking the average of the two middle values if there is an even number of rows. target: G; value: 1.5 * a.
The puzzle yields 84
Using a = 56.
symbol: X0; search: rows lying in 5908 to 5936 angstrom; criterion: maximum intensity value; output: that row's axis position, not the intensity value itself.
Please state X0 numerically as 5915.94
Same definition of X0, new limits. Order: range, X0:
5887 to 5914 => 5907.78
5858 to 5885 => 5865.76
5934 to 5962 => 5941.88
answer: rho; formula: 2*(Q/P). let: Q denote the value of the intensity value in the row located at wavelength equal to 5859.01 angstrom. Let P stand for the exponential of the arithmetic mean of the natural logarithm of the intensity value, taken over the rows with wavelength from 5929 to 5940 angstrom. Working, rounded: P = 54.5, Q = 60.5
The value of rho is 2.22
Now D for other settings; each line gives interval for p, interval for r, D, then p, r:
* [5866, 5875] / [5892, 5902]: 2.78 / 58.7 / 45.9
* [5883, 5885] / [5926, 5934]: 2.46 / 52.3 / 54.7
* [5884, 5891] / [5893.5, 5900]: 2.62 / 51.6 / 45.8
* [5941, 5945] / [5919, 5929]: 2.61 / 61.5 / 55.4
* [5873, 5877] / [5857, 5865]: 2.52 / 56.7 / 55.7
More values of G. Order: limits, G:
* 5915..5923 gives 84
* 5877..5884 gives 83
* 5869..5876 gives 89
